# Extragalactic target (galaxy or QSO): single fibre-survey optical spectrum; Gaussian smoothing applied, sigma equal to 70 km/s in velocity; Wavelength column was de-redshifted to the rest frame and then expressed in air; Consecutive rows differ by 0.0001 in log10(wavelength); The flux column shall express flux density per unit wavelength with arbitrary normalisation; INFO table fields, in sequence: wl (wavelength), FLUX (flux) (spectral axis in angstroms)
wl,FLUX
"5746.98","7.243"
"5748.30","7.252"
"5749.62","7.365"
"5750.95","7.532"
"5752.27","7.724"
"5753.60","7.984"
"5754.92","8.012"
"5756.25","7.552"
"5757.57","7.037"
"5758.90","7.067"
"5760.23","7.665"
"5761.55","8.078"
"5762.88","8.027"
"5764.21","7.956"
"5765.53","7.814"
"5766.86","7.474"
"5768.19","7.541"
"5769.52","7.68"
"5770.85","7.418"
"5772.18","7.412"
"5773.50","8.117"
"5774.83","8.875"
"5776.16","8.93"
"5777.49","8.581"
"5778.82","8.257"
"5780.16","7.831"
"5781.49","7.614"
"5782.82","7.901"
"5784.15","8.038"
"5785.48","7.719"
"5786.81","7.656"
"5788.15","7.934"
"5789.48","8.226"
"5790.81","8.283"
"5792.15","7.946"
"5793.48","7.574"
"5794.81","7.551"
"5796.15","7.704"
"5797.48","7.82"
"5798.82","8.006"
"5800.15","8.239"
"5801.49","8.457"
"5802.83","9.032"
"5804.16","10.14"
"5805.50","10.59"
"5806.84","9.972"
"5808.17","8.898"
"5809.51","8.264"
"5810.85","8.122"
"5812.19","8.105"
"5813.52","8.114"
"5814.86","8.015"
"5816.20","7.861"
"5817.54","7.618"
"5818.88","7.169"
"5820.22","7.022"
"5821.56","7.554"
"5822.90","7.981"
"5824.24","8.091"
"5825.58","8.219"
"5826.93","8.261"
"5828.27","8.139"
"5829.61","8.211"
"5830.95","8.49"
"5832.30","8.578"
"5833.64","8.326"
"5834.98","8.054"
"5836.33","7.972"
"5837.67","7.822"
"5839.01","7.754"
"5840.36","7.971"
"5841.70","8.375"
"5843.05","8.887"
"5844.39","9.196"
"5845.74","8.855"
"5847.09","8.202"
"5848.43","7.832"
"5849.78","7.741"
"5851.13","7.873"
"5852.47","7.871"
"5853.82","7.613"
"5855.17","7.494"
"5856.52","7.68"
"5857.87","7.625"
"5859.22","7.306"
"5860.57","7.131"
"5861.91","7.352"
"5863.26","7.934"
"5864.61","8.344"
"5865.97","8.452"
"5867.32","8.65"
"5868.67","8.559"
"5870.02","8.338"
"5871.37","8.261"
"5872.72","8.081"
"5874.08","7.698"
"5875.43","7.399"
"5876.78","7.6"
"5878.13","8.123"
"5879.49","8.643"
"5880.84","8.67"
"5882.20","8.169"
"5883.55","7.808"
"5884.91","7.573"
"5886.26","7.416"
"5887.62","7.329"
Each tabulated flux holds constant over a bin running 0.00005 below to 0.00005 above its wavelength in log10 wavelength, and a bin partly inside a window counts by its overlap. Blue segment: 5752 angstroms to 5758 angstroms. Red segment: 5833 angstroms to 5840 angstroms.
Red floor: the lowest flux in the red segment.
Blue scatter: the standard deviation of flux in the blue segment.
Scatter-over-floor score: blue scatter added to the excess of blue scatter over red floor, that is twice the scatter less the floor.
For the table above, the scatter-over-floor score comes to -7.0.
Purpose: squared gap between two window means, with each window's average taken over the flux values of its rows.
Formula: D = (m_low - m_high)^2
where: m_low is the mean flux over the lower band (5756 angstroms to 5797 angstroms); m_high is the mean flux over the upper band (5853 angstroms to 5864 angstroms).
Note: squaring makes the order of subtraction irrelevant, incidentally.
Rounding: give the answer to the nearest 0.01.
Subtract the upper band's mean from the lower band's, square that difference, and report 0.11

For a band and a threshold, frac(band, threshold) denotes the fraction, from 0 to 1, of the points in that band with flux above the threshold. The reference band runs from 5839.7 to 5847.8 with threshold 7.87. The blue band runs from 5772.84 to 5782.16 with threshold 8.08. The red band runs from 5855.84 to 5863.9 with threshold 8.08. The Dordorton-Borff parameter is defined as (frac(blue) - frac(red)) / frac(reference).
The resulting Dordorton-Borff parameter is 0.7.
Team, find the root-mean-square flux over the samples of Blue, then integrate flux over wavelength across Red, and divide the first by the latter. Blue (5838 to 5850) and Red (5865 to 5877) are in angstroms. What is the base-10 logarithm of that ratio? -1.07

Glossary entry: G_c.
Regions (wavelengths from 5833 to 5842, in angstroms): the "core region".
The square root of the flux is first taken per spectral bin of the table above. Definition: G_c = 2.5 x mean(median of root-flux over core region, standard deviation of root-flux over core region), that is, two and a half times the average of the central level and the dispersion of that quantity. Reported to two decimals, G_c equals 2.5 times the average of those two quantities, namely 3.58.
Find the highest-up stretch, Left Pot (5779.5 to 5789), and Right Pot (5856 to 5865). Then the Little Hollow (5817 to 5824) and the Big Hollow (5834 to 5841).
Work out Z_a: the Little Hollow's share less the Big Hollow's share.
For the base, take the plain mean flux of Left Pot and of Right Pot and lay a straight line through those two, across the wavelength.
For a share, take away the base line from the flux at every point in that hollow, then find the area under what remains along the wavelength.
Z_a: -3.3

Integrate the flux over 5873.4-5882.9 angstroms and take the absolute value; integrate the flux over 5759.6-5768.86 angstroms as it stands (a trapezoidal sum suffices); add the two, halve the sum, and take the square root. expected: 8.62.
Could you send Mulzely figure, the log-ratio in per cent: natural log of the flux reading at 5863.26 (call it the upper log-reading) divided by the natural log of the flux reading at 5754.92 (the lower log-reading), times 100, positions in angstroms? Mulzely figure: 100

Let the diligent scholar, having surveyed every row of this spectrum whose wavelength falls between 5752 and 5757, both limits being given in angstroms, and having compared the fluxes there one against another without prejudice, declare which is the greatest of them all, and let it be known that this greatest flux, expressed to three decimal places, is 8.012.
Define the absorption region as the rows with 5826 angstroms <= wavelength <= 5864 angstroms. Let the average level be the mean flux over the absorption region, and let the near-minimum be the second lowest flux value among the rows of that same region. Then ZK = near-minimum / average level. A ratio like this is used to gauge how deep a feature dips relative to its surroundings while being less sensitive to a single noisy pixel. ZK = 0.911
